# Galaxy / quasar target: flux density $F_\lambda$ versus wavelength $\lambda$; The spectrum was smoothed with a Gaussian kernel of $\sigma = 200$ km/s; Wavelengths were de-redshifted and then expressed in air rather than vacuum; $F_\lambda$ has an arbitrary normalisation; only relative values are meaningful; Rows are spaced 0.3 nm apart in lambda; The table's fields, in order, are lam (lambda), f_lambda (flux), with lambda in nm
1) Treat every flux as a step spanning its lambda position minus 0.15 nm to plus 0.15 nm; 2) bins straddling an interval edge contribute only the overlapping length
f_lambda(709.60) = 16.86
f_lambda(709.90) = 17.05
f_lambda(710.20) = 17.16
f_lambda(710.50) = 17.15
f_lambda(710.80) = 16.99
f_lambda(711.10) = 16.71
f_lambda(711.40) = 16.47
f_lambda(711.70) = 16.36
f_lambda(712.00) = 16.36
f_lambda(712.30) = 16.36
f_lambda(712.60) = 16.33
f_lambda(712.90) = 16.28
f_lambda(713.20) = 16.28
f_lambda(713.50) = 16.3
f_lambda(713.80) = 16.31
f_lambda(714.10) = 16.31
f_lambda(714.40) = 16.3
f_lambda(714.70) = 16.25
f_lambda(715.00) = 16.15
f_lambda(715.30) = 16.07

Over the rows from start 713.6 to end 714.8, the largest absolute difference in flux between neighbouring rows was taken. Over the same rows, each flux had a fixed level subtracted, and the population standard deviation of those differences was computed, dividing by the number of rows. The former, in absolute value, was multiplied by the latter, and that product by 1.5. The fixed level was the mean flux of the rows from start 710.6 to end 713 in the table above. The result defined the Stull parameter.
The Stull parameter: 0.002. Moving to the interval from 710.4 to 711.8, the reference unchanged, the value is 0.126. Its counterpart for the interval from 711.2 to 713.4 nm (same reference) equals 0.010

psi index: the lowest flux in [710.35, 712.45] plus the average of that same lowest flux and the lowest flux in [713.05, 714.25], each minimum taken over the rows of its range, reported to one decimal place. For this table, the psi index 32.7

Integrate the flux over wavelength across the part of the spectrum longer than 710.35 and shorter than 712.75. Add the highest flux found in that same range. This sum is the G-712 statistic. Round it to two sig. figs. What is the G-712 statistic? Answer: 57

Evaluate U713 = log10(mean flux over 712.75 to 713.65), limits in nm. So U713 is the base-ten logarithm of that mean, 1.212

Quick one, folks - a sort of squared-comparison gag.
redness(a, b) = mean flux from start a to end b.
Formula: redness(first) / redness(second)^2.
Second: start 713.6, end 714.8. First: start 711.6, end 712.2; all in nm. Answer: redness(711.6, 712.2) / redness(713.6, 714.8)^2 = 0.0616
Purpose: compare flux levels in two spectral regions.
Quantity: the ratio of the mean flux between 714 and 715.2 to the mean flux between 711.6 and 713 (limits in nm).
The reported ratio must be 0.99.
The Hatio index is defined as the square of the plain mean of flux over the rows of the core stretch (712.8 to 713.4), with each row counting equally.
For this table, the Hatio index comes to 265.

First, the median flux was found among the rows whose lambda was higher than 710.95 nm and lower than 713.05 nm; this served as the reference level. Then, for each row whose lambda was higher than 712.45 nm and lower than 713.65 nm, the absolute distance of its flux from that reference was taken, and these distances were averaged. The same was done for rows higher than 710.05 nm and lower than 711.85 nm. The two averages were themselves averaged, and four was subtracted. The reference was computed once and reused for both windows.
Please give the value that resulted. -3.75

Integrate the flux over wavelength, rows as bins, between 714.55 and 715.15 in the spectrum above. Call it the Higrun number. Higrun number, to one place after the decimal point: 9.7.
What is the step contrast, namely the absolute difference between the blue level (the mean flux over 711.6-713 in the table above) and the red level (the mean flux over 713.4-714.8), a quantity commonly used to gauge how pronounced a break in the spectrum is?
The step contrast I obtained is 0.04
